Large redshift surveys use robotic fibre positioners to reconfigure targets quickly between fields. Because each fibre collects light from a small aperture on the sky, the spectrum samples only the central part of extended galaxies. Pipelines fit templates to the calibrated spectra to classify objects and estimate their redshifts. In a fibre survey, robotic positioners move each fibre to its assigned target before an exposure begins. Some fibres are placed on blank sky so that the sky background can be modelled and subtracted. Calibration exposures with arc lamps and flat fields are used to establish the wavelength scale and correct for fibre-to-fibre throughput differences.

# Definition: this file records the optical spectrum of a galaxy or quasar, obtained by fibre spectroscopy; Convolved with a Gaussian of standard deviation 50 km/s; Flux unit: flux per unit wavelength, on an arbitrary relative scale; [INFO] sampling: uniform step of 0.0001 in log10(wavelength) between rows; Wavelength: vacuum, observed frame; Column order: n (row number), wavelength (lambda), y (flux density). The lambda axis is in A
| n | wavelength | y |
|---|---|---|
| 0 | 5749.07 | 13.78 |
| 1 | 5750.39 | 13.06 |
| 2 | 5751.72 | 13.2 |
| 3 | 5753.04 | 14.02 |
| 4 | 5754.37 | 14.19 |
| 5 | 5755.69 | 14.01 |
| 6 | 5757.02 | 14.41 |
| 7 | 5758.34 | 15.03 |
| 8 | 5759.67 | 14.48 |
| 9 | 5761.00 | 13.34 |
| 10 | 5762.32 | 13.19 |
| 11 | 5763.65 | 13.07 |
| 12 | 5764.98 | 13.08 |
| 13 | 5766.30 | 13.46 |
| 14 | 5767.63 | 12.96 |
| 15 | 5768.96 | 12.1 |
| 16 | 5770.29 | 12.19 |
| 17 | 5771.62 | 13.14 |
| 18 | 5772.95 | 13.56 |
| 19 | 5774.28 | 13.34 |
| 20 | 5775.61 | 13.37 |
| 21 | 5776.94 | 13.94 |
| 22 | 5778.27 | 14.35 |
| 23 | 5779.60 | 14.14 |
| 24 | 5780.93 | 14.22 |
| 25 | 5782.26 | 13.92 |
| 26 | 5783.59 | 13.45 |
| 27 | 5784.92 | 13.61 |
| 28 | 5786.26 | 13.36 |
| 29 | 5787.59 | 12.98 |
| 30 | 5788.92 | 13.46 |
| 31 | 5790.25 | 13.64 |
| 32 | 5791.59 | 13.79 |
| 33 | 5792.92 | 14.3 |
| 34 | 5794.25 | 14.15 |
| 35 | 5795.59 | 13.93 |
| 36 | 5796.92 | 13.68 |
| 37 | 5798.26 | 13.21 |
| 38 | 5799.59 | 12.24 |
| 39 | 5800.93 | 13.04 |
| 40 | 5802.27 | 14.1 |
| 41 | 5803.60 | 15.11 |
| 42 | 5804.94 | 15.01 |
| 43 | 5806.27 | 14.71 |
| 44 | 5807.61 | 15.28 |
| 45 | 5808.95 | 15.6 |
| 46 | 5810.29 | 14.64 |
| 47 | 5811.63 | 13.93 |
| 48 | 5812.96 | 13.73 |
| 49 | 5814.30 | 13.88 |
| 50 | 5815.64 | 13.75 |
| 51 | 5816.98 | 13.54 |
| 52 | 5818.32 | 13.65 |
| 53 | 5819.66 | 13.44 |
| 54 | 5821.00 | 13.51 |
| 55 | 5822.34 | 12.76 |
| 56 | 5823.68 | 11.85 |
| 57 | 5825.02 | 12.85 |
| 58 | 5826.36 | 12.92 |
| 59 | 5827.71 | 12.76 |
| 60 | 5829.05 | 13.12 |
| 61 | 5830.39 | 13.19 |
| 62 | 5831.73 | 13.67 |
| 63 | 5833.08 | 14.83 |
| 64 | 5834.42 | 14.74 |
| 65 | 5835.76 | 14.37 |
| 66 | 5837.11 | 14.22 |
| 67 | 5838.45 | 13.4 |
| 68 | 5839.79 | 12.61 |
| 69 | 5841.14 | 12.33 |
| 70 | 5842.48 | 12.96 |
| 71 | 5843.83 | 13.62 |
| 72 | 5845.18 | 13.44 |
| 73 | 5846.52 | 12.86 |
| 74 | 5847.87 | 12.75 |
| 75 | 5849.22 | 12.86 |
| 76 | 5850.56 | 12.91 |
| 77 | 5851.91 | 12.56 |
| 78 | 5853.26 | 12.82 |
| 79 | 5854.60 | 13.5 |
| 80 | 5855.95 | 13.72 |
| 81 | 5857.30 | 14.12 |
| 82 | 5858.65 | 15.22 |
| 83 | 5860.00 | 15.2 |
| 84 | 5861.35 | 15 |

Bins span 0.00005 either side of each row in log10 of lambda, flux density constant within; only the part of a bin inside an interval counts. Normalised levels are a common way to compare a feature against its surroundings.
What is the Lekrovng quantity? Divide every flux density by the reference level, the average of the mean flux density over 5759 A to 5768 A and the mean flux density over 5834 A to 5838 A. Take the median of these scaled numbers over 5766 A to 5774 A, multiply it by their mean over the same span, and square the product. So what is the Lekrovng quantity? 0.76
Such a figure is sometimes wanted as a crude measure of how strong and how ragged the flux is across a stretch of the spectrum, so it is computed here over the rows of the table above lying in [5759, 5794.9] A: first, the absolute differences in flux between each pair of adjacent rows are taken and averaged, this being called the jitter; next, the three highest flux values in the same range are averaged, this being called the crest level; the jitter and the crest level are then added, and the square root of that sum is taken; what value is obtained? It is 3.84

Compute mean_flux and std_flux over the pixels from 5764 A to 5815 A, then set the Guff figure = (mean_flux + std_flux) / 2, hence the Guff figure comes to 7.27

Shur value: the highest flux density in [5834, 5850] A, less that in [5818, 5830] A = 1.1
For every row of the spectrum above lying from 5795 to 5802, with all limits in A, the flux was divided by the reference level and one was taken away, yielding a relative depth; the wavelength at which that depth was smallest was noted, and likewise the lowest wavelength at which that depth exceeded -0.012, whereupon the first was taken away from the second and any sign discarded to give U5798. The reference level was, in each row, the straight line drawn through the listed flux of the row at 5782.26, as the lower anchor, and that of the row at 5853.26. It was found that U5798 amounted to 4.0 A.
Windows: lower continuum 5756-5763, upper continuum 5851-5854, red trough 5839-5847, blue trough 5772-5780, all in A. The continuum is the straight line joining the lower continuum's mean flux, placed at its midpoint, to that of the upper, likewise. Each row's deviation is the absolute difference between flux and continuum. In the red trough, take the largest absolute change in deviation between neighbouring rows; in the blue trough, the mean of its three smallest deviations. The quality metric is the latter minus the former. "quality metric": -0.42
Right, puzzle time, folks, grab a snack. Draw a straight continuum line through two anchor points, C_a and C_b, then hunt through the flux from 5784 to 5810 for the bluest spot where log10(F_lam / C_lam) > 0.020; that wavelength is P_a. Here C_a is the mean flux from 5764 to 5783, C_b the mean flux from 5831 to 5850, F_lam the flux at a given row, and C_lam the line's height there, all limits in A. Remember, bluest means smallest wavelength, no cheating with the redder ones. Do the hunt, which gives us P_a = 5792.92 A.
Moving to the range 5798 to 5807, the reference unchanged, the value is 5802.27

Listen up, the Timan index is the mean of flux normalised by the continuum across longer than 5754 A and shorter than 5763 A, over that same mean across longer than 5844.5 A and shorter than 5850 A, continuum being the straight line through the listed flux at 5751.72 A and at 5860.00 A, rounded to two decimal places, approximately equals 1.22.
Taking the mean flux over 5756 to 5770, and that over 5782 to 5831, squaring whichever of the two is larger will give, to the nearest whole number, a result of 187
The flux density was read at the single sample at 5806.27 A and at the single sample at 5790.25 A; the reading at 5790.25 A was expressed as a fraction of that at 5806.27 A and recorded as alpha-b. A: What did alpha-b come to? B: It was 0.93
